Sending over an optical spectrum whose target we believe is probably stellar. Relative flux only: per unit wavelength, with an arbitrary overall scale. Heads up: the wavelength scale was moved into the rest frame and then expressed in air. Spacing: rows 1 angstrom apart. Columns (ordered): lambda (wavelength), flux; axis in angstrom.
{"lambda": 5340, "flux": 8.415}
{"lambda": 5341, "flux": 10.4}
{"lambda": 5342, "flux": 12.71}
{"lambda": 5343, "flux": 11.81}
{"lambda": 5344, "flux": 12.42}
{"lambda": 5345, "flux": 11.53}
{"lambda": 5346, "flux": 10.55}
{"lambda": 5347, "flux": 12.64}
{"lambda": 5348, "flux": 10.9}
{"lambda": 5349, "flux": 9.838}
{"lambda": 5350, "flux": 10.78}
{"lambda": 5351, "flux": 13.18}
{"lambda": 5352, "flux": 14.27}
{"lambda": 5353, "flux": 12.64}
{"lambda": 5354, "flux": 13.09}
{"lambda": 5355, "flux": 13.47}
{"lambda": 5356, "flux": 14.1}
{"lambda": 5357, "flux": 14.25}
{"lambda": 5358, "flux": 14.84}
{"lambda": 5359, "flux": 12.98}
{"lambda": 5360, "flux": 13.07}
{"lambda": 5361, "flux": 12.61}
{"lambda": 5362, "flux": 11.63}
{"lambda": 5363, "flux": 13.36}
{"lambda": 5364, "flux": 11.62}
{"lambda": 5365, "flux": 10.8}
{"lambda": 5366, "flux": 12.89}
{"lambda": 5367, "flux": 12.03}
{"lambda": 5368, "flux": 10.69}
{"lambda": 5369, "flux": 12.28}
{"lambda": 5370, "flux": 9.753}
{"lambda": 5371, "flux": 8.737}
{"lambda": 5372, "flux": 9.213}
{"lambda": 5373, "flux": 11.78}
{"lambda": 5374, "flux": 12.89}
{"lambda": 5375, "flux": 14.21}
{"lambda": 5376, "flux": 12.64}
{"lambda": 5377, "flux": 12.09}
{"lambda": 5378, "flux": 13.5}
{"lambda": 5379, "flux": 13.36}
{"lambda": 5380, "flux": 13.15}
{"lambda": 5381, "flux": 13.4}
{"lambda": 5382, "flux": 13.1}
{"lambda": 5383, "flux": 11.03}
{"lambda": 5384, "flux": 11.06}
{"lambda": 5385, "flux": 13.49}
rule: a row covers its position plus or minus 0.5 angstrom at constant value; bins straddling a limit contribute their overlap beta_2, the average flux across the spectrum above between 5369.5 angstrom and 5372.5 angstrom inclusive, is 9.2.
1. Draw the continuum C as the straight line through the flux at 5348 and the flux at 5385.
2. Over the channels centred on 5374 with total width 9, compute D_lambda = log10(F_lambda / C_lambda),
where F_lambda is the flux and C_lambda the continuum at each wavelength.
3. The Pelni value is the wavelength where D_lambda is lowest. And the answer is 5371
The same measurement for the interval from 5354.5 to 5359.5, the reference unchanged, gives 5359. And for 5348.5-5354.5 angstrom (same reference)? 5349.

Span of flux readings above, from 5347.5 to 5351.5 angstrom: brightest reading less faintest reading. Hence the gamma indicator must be 3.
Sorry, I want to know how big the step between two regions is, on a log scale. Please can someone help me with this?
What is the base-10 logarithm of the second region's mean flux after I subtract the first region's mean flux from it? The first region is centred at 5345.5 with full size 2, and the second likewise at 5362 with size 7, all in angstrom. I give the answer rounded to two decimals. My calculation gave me 0.10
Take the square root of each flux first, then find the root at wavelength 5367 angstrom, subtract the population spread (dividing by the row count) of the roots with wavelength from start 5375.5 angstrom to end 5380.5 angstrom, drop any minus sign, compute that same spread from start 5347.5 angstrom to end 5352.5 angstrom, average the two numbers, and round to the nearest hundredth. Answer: 1.82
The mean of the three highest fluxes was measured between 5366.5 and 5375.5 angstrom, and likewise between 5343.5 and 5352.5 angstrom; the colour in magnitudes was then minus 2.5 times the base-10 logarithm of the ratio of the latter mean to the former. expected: -0.02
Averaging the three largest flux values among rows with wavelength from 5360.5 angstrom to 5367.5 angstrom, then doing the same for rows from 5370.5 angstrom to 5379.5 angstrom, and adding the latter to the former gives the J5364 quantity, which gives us 26.6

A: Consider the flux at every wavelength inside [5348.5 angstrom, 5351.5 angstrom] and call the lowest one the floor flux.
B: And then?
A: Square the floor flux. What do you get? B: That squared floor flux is 97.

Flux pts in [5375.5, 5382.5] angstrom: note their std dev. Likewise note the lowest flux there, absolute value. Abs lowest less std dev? 12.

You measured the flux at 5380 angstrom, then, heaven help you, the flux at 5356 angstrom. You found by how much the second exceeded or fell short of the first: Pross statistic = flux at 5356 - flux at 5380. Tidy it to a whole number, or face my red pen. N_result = 1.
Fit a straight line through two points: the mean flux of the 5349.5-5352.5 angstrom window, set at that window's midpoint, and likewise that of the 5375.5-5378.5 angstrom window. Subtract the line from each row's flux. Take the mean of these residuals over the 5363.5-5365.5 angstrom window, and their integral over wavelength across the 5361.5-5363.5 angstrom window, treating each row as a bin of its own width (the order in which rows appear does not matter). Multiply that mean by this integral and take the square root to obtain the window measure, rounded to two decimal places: 0.87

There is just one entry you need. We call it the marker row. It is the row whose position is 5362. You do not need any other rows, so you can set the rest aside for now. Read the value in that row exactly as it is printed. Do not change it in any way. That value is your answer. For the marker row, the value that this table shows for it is 11.63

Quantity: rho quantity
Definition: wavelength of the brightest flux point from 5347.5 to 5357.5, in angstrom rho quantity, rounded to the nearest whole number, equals 5352 angstrom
